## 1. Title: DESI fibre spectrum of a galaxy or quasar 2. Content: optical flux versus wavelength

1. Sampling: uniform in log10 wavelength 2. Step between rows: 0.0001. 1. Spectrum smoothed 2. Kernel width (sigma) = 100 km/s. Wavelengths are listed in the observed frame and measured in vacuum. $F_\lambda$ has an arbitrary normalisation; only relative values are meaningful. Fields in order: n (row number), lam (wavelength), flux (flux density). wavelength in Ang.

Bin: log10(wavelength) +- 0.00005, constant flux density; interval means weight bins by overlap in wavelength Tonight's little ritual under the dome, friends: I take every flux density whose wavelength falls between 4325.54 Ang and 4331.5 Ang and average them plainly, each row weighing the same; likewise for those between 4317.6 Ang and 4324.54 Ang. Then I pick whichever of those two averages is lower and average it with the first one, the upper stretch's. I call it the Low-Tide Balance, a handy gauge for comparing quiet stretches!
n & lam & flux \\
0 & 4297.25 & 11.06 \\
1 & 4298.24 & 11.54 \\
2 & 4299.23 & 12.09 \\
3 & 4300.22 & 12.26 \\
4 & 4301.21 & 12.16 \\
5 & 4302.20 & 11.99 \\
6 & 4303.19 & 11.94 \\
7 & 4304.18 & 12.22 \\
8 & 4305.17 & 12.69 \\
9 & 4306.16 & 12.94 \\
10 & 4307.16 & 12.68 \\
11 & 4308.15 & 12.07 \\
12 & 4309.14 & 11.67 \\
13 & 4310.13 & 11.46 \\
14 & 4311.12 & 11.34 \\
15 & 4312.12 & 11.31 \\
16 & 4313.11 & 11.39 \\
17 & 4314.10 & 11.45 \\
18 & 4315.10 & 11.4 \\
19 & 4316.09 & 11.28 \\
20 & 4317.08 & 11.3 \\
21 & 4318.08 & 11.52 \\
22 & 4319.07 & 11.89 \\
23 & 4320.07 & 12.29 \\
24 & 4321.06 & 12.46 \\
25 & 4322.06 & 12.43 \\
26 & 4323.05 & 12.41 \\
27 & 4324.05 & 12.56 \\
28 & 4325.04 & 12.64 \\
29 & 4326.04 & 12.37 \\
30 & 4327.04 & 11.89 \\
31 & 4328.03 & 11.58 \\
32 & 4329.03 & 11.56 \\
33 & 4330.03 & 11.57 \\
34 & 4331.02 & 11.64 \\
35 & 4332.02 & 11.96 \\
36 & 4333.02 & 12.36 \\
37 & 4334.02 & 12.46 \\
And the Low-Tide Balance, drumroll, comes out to 11.77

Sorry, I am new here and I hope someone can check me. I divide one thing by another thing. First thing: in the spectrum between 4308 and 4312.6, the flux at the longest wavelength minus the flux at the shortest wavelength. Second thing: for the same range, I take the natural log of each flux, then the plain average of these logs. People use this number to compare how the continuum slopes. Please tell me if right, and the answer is -0.3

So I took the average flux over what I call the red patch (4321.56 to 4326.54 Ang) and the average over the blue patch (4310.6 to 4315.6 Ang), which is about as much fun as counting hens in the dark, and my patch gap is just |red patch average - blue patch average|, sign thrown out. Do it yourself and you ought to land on 1.10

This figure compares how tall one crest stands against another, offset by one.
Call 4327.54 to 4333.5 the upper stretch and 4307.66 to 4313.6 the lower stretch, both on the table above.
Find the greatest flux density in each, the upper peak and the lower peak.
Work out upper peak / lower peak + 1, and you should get 2.02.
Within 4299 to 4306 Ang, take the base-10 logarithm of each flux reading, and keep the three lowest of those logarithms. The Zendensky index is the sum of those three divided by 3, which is 1.08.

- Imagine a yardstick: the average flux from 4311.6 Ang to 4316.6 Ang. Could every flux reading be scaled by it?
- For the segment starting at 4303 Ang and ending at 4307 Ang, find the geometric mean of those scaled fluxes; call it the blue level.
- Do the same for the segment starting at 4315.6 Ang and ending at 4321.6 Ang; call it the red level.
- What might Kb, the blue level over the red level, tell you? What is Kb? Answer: 1.06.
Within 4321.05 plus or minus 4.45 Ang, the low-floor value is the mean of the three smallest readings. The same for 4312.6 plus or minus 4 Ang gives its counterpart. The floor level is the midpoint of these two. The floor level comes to 11.4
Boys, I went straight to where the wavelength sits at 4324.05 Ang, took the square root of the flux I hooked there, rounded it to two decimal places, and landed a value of 3.54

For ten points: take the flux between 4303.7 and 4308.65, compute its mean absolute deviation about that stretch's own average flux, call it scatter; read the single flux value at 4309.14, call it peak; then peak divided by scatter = 39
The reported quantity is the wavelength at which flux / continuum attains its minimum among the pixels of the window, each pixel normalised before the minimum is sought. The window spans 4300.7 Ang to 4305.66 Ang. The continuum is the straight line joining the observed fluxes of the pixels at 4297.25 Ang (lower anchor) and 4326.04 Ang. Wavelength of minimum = 4303.19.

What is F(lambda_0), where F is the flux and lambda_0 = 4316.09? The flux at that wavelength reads 11.28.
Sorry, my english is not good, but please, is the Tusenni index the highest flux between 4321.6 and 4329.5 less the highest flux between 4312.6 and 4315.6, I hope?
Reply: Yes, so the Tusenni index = 1.2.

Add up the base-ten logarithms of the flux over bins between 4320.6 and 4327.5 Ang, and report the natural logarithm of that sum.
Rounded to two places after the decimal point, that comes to 2.03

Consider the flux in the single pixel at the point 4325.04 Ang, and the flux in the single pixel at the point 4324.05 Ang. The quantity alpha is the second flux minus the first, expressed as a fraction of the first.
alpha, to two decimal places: -0.01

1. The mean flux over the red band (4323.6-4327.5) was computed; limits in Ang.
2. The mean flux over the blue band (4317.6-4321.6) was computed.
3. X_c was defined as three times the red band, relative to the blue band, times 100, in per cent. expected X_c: 308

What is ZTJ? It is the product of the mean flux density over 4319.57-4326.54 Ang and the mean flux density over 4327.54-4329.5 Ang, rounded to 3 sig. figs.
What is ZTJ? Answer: 144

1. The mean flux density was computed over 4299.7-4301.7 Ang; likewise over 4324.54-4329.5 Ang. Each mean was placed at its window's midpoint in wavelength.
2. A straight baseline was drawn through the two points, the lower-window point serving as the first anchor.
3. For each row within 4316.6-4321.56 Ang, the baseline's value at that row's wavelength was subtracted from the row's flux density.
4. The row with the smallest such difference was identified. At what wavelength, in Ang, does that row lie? 4317.08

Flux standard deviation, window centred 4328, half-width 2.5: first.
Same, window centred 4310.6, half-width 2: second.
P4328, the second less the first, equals -0.2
